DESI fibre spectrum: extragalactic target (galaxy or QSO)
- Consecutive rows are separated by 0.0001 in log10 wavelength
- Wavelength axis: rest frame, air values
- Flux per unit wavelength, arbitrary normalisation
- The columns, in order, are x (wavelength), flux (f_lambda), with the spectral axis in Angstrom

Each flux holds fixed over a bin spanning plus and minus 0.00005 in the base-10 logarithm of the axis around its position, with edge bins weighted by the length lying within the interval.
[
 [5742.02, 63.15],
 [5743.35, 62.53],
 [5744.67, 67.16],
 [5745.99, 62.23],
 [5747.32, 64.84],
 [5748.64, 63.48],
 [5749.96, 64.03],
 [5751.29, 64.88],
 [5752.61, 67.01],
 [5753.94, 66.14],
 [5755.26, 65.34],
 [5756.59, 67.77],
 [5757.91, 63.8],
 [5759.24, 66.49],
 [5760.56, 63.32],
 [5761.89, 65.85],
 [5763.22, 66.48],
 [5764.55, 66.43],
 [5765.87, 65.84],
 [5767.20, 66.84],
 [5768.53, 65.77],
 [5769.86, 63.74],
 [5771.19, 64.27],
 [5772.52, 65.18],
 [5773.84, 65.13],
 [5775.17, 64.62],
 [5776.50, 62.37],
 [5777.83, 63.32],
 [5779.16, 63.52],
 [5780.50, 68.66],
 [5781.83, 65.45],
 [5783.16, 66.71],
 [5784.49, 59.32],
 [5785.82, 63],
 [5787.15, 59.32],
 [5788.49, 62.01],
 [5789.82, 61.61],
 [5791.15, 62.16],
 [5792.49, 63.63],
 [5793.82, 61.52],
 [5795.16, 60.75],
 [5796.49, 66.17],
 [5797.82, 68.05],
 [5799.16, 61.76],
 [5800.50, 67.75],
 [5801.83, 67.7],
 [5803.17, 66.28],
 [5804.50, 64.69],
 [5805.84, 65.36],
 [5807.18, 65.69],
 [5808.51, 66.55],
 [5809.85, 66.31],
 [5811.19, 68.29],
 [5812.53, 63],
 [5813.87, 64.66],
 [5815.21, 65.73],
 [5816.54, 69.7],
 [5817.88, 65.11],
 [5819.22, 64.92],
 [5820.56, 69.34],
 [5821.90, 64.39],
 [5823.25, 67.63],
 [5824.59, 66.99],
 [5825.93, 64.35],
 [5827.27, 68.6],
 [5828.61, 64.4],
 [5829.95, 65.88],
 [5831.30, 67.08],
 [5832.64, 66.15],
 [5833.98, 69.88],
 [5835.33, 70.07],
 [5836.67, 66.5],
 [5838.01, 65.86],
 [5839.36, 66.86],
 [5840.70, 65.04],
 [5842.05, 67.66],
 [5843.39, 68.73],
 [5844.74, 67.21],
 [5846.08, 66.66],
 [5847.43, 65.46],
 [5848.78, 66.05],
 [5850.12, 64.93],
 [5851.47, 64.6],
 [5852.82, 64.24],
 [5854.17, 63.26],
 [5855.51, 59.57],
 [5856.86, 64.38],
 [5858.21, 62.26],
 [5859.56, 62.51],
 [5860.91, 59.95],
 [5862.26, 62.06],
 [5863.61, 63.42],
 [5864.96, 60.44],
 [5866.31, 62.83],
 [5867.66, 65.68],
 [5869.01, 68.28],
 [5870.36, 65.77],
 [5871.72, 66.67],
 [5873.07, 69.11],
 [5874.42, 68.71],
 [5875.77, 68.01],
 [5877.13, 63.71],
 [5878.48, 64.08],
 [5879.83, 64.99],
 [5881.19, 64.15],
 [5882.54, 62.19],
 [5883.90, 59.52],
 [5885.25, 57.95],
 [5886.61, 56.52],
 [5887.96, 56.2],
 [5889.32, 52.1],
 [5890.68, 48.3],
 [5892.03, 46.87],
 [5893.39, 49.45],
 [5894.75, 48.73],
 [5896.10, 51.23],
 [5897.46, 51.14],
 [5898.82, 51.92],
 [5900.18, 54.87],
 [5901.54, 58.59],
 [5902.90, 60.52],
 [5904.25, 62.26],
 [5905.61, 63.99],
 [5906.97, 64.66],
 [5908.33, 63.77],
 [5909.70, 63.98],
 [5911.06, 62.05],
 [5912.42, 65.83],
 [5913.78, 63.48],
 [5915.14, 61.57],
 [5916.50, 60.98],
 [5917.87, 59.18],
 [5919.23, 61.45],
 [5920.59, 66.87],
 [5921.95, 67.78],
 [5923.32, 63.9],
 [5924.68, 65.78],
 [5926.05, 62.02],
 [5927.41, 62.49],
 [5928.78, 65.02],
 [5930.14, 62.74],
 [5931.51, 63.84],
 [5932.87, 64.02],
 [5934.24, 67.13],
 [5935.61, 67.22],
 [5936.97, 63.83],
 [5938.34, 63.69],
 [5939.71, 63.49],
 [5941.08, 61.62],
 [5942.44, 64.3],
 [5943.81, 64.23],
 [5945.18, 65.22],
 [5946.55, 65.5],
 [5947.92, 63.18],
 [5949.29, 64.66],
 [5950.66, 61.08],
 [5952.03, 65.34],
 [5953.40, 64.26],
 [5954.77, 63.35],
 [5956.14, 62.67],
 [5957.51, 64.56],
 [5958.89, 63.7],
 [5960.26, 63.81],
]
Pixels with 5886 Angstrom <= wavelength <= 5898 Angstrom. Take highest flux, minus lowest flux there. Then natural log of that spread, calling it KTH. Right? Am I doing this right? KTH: 2.3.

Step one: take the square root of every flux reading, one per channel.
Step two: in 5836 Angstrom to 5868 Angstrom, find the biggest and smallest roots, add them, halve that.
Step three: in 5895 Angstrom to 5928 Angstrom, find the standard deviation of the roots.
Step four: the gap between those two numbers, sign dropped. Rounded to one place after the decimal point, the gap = 7.7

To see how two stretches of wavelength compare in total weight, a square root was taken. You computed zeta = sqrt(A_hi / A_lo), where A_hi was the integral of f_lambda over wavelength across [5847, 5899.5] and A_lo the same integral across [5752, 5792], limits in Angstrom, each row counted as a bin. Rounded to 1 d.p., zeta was 1.1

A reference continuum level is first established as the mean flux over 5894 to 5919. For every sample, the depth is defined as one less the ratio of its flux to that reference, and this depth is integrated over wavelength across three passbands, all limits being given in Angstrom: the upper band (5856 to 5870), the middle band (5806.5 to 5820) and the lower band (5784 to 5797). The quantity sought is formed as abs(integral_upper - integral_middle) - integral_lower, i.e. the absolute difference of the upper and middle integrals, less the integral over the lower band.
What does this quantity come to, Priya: 1.2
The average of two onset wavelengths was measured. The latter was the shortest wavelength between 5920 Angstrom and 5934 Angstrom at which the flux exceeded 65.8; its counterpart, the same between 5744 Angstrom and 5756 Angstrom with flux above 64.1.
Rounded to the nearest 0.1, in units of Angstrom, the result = 5832.6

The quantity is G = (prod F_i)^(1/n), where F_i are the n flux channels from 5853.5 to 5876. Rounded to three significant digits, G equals 64.2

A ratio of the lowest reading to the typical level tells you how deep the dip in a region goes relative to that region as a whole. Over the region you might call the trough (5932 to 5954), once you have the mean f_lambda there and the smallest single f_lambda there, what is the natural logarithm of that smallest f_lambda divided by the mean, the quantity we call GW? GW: -0.051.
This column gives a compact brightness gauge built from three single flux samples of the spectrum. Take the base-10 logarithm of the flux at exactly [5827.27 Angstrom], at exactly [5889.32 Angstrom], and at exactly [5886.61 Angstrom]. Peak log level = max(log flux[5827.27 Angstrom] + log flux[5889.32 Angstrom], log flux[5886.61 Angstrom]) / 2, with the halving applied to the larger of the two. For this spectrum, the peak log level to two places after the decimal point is 1.78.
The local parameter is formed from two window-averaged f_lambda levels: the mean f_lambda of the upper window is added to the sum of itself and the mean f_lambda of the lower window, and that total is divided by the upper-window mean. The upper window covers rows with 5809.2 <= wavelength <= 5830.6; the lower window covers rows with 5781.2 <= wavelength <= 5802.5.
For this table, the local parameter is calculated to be 2.960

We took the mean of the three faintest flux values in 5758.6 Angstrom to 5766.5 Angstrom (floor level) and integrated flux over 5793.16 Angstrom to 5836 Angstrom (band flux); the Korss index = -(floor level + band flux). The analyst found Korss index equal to -2896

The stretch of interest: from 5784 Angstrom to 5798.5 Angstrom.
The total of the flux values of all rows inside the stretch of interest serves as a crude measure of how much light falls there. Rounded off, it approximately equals 688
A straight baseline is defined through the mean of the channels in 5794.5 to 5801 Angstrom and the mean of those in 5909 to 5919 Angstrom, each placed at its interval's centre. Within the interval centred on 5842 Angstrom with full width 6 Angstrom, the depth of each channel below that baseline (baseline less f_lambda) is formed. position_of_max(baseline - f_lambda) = 5840.70 Angstrom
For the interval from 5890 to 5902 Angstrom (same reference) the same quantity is 5892.03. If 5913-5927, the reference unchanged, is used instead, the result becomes 5917.87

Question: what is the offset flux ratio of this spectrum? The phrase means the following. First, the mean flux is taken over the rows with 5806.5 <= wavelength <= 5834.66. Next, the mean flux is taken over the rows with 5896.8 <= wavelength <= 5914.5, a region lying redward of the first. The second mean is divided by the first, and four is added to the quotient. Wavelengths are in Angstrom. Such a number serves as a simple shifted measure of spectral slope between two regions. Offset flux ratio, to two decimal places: 4.91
